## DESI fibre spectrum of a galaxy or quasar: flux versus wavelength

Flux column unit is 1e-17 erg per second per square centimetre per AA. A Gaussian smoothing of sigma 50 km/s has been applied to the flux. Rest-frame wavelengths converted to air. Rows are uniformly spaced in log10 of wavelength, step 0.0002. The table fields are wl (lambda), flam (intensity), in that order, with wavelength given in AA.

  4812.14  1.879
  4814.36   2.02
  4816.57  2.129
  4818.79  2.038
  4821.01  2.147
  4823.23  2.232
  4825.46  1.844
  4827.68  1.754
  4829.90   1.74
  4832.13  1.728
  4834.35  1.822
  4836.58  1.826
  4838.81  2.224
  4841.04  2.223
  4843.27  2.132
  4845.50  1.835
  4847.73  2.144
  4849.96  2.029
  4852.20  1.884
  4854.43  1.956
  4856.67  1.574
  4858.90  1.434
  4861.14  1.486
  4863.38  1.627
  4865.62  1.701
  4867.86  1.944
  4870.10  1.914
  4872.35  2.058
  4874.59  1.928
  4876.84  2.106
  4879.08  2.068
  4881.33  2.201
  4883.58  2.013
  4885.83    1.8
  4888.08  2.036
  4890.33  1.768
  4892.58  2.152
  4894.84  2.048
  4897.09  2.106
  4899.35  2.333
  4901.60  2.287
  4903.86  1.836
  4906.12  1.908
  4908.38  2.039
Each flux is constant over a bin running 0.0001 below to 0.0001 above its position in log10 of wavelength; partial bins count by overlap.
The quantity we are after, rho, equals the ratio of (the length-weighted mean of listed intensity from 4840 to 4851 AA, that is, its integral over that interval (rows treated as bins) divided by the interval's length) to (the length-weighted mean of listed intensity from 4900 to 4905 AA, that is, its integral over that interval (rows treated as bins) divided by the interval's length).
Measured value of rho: 0.99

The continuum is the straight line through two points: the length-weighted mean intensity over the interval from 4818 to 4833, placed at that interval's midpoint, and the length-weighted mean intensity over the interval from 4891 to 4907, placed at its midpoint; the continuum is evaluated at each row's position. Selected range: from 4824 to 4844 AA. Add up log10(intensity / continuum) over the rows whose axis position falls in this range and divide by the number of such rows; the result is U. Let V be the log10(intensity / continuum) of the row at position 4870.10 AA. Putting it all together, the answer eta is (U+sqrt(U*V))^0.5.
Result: 0.078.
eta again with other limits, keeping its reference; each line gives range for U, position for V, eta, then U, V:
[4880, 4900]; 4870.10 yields 0.078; -0.0056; -0.024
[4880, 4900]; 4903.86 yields 0.112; -0.0056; -0.058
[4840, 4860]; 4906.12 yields 0.097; -0.0192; -0.043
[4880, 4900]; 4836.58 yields 0.084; -0.0056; -0.029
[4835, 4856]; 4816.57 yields 0.186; 0.0113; 0.048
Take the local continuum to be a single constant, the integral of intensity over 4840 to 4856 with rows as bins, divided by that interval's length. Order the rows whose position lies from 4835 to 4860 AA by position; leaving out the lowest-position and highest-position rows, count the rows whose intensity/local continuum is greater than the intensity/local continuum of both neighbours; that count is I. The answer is 3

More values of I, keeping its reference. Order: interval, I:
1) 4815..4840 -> 1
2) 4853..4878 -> 2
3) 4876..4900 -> 3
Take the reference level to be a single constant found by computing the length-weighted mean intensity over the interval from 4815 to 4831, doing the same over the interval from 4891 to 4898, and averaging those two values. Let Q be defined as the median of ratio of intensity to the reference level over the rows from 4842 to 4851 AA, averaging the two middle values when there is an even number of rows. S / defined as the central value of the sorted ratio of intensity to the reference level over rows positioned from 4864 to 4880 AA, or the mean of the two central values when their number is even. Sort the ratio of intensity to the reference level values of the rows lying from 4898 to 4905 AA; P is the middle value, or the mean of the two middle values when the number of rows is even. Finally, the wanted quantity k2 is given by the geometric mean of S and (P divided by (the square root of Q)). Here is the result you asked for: 1.03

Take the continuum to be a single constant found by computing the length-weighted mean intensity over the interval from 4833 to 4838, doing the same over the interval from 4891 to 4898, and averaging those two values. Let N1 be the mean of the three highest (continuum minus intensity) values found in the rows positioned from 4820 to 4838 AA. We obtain 0.22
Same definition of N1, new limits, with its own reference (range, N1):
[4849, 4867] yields 0.46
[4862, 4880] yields 0.21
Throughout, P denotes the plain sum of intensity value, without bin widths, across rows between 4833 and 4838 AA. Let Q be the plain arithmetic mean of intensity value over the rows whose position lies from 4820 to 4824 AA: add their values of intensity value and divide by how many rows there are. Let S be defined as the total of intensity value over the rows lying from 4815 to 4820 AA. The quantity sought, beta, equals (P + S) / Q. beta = 3.57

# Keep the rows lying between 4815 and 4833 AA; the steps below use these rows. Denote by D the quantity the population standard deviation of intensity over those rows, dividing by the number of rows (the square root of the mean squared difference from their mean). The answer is 0.194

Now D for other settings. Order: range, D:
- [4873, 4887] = 0.129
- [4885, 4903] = 0.190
